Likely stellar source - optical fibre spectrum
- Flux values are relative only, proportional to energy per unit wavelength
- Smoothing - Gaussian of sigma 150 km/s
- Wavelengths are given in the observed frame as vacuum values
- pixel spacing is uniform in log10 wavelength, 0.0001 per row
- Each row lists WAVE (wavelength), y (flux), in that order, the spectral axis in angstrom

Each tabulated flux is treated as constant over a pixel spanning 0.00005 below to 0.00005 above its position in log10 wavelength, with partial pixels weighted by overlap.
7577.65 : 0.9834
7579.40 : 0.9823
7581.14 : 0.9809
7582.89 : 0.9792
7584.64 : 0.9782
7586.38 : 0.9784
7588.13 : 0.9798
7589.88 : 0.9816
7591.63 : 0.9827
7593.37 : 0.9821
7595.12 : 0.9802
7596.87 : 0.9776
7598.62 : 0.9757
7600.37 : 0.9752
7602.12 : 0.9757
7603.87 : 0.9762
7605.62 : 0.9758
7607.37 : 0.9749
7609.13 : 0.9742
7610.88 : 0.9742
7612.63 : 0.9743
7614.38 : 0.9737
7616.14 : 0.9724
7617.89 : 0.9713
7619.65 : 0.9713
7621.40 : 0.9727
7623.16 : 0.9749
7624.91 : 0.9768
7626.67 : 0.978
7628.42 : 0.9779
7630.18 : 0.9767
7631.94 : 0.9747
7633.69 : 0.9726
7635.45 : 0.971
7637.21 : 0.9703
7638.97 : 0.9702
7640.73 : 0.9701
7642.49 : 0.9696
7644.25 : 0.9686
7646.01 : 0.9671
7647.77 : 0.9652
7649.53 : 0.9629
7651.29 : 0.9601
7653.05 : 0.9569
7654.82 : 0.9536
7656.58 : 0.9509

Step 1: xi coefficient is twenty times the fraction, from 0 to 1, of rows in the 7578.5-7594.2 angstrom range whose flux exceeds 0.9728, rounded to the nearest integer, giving 20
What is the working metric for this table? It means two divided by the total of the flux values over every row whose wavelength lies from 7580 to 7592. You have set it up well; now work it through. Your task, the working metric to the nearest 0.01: 0.29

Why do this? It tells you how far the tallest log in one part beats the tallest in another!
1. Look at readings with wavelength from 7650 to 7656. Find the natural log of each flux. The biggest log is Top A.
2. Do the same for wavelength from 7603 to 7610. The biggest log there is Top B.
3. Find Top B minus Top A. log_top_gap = 0.017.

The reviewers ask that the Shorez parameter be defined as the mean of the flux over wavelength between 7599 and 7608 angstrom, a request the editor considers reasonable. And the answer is 0.976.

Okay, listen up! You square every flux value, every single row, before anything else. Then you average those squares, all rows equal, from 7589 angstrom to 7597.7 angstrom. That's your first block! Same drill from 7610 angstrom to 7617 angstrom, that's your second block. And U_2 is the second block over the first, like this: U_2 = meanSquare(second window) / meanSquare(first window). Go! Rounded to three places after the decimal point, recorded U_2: 0.985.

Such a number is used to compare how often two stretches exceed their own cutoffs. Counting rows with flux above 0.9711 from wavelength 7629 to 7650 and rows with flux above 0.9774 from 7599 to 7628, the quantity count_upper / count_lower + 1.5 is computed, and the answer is 4.5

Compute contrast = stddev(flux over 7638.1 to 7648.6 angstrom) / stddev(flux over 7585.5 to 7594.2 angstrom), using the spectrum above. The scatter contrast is 1.1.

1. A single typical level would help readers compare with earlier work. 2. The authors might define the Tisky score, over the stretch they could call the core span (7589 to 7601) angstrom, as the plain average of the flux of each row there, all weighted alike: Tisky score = 0.979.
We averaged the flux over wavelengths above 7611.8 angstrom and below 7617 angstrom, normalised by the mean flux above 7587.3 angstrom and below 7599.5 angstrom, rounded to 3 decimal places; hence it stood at 0.993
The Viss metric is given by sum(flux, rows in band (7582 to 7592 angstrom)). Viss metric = 5.88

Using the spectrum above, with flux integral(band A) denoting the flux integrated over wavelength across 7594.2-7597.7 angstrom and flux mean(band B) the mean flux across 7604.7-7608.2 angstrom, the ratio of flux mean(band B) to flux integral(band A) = 0.285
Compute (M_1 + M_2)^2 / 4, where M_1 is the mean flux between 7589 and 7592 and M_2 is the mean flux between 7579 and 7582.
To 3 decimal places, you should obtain 0.964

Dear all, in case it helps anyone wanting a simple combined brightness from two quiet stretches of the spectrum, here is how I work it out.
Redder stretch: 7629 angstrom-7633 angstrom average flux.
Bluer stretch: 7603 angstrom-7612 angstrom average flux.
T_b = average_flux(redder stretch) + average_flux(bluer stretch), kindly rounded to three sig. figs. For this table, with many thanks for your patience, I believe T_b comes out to 1.95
